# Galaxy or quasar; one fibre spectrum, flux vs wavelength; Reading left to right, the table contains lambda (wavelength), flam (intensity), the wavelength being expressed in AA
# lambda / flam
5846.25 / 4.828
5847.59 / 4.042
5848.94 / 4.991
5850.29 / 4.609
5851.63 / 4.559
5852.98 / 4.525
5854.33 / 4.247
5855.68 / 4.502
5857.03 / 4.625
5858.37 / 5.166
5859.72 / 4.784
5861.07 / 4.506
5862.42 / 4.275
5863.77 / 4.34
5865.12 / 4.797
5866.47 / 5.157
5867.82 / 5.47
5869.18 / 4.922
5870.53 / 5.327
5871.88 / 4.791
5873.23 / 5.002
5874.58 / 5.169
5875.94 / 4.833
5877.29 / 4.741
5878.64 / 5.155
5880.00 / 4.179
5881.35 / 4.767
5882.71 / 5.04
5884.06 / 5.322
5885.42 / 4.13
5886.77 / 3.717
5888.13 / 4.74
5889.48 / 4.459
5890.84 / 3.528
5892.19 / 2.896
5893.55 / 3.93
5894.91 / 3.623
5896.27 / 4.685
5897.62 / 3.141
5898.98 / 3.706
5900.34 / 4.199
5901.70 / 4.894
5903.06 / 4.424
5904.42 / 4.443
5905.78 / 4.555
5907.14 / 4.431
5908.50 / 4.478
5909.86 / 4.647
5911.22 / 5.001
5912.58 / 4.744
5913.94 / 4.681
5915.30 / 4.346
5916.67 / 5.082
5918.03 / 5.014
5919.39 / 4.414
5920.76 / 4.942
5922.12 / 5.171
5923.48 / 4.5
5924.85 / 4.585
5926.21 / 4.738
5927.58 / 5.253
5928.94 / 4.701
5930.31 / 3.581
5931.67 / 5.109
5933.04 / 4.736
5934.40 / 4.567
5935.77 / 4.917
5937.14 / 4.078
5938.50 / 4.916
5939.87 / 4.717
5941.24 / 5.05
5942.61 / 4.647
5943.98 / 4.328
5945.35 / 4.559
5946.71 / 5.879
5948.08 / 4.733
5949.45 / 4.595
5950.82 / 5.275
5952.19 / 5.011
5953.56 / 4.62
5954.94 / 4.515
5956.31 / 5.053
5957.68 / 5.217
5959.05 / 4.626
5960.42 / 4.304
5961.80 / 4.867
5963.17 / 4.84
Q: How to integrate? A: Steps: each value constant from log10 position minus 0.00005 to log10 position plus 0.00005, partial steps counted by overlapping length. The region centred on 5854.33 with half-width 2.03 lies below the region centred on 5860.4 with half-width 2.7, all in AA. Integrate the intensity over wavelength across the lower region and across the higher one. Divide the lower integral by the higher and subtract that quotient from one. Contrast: 0.29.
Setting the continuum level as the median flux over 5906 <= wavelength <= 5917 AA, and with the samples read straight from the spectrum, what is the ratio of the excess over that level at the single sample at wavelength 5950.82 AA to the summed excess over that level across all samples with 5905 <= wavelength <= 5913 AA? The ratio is -4.8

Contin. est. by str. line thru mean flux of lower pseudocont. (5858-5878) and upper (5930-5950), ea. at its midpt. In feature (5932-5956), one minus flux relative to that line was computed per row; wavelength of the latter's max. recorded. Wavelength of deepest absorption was 5937.14 AA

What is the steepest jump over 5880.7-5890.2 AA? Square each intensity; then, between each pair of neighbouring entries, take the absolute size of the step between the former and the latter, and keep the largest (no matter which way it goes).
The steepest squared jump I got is 11.3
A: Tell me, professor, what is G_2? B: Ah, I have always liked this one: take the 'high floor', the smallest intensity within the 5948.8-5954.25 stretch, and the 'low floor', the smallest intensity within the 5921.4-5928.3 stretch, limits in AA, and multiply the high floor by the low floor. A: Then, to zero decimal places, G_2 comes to 21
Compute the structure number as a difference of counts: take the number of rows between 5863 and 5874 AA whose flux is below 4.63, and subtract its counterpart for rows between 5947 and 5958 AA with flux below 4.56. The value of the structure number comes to 0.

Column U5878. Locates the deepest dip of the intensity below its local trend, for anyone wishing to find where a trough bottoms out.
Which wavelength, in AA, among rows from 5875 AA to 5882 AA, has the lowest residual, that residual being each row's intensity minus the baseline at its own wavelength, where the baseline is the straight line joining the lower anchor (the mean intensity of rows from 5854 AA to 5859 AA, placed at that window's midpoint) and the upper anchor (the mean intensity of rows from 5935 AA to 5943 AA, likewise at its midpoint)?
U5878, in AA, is 5880.00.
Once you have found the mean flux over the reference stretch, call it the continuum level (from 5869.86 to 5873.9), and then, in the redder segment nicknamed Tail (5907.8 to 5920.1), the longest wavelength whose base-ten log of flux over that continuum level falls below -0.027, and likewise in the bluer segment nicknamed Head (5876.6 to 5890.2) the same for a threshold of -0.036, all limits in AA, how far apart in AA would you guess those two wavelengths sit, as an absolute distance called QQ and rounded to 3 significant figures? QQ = 29.9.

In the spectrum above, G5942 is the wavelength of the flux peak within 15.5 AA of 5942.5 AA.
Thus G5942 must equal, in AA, 5946.71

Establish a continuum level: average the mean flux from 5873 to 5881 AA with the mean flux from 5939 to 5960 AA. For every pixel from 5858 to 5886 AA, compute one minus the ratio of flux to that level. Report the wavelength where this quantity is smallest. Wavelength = 5867.82 AA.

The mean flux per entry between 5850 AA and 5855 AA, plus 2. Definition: 6.48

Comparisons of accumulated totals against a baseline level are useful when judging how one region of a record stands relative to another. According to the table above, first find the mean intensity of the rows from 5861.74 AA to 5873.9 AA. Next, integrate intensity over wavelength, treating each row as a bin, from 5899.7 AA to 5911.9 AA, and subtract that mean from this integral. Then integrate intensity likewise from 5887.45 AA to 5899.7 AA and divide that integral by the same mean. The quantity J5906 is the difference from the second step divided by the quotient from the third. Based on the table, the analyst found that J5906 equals 5.3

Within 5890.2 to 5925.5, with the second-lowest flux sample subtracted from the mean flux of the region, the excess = 1.2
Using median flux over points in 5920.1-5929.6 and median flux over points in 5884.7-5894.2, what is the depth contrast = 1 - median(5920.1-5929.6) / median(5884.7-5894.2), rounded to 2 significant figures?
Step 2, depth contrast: -0.21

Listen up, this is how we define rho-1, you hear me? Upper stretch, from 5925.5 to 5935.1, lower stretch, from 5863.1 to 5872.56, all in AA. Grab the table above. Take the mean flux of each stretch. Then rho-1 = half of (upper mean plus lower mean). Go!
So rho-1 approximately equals 4.82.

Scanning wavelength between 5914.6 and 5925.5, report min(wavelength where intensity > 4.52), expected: 5916.67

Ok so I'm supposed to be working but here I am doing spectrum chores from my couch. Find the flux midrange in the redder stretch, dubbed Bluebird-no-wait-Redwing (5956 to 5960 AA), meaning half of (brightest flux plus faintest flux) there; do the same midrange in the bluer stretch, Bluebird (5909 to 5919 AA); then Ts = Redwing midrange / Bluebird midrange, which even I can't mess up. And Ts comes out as 1.0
